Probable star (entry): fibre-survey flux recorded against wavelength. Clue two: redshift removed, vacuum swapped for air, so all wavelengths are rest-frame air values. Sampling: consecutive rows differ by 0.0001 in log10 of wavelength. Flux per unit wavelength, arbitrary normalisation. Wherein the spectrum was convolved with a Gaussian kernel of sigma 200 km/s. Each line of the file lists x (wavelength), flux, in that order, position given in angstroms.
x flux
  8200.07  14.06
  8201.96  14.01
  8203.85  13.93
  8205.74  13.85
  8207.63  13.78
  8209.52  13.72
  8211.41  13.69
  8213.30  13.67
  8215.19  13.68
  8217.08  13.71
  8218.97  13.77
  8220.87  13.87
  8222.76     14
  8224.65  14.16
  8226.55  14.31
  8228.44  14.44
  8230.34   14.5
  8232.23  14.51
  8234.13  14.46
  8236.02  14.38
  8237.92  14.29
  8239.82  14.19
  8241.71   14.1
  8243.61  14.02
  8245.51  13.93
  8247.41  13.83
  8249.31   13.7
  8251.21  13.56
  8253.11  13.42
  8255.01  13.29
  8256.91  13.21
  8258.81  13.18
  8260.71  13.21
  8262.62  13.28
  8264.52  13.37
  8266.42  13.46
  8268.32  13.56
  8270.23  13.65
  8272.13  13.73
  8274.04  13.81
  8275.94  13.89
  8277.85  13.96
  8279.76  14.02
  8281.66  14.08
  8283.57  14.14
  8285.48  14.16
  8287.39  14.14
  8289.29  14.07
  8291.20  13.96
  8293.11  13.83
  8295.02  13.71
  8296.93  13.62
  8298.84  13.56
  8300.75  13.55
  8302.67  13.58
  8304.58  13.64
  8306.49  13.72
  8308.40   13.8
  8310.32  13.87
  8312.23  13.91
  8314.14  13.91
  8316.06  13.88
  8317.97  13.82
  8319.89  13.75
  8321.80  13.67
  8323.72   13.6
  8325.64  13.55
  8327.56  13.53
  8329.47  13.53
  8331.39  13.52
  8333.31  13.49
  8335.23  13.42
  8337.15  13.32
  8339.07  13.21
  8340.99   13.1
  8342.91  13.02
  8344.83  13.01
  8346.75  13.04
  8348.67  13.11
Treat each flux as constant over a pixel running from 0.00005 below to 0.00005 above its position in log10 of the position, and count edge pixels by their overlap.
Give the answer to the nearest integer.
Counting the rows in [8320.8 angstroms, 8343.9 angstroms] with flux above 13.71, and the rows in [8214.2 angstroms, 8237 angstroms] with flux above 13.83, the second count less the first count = 9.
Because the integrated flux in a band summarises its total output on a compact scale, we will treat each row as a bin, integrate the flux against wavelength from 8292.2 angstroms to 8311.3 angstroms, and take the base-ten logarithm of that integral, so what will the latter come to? 2.42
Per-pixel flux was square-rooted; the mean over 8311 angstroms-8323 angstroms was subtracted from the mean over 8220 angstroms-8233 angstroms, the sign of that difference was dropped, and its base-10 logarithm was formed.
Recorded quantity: -1.24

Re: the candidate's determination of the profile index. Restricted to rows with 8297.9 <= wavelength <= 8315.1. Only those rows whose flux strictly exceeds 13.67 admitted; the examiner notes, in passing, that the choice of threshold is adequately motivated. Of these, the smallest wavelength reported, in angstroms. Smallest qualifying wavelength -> 8306.49 angstroms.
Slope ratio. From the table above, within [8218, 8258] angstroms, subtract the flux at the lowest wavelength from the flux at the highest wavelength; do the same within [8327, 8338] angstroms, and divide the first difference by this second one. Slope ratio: 2.7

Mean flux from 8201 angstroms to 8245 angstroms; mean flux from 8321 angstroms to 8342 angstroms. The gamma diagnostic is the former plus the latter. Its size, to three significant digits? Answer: 27.5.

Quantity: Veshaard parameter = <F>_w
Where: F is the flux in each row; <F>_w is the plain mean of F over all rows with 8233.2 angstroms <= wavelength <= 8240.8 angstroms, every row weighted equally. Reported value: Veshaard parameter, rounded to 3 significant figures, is 14.3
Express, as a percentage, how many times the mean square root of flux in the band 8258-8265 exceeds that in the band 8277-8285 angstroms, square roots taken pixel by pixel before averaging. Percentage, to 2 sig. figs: 97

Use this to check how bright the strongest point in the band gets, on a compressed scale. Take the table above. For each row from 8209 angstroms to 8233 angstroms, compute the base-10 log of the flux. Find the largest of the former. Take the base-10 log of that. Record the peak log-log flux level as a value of 0.065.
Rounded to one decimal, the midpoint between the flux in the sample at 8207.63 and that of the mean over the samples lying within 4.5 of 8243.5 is 13.9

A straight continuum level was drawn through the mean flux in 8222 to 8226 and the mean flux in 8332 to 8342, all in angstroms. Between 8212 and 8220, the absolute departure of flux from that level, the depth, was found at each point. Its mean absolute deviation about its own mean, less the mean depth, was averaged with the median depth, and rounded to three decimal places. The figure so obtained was 0.029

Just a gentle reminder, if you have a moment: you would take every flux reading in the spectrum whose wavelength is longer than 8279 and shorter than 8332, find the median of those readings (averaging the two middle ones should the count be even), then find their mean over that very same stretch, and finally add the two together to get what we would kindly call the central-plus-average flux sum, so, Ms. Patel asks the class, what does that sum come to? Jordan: 27.6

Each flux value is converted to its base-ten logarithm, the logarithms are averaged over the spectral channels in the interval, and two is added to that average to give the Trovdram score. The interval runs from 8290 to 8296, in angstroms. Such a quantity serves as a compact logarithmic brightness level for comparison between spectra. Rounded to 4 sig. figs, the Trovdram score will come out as 3.141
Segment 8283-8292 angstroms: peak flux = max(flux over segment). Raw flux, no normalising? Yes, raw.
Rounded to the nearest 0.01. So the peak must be 14.16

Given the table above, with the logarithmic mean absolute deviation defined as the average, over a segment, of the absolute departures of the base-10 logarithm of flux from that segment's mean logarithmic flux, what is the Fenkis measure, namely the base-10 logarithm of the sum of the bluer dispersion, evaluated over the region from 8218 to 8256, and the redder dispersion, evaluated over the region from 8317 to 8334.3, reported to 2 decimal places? -1.91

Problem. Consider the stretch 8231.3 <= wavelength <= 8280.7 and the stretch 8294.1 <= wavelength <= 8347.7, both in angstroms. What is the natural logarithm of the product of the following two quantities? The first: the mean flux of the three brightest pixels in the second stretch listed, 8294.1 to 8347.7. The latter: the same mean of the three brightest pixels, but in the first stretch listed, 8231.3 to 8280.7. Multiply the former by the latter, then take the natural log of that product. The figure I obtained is 5.30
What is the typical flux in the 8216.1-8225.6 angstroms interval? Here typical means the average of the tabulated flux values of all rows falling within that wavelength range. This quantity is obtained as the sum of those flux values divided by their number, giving 13.9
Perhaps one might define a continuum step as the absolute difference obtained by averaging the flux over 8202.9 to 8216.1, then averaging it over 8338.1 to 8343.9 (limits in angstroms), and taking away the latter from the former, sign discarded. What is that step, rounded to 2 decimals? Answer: 0.65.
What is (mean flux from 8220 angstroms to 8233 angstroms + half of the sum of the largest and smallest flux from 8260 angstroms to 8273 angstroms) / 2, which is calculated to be 13.9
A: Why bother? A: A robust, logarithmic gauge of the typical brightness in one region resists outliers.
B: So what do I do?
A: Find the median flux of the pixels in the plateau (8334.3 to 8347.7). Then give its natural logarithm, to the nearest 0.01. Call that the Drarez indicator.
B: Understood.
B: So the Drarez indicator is 2.57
